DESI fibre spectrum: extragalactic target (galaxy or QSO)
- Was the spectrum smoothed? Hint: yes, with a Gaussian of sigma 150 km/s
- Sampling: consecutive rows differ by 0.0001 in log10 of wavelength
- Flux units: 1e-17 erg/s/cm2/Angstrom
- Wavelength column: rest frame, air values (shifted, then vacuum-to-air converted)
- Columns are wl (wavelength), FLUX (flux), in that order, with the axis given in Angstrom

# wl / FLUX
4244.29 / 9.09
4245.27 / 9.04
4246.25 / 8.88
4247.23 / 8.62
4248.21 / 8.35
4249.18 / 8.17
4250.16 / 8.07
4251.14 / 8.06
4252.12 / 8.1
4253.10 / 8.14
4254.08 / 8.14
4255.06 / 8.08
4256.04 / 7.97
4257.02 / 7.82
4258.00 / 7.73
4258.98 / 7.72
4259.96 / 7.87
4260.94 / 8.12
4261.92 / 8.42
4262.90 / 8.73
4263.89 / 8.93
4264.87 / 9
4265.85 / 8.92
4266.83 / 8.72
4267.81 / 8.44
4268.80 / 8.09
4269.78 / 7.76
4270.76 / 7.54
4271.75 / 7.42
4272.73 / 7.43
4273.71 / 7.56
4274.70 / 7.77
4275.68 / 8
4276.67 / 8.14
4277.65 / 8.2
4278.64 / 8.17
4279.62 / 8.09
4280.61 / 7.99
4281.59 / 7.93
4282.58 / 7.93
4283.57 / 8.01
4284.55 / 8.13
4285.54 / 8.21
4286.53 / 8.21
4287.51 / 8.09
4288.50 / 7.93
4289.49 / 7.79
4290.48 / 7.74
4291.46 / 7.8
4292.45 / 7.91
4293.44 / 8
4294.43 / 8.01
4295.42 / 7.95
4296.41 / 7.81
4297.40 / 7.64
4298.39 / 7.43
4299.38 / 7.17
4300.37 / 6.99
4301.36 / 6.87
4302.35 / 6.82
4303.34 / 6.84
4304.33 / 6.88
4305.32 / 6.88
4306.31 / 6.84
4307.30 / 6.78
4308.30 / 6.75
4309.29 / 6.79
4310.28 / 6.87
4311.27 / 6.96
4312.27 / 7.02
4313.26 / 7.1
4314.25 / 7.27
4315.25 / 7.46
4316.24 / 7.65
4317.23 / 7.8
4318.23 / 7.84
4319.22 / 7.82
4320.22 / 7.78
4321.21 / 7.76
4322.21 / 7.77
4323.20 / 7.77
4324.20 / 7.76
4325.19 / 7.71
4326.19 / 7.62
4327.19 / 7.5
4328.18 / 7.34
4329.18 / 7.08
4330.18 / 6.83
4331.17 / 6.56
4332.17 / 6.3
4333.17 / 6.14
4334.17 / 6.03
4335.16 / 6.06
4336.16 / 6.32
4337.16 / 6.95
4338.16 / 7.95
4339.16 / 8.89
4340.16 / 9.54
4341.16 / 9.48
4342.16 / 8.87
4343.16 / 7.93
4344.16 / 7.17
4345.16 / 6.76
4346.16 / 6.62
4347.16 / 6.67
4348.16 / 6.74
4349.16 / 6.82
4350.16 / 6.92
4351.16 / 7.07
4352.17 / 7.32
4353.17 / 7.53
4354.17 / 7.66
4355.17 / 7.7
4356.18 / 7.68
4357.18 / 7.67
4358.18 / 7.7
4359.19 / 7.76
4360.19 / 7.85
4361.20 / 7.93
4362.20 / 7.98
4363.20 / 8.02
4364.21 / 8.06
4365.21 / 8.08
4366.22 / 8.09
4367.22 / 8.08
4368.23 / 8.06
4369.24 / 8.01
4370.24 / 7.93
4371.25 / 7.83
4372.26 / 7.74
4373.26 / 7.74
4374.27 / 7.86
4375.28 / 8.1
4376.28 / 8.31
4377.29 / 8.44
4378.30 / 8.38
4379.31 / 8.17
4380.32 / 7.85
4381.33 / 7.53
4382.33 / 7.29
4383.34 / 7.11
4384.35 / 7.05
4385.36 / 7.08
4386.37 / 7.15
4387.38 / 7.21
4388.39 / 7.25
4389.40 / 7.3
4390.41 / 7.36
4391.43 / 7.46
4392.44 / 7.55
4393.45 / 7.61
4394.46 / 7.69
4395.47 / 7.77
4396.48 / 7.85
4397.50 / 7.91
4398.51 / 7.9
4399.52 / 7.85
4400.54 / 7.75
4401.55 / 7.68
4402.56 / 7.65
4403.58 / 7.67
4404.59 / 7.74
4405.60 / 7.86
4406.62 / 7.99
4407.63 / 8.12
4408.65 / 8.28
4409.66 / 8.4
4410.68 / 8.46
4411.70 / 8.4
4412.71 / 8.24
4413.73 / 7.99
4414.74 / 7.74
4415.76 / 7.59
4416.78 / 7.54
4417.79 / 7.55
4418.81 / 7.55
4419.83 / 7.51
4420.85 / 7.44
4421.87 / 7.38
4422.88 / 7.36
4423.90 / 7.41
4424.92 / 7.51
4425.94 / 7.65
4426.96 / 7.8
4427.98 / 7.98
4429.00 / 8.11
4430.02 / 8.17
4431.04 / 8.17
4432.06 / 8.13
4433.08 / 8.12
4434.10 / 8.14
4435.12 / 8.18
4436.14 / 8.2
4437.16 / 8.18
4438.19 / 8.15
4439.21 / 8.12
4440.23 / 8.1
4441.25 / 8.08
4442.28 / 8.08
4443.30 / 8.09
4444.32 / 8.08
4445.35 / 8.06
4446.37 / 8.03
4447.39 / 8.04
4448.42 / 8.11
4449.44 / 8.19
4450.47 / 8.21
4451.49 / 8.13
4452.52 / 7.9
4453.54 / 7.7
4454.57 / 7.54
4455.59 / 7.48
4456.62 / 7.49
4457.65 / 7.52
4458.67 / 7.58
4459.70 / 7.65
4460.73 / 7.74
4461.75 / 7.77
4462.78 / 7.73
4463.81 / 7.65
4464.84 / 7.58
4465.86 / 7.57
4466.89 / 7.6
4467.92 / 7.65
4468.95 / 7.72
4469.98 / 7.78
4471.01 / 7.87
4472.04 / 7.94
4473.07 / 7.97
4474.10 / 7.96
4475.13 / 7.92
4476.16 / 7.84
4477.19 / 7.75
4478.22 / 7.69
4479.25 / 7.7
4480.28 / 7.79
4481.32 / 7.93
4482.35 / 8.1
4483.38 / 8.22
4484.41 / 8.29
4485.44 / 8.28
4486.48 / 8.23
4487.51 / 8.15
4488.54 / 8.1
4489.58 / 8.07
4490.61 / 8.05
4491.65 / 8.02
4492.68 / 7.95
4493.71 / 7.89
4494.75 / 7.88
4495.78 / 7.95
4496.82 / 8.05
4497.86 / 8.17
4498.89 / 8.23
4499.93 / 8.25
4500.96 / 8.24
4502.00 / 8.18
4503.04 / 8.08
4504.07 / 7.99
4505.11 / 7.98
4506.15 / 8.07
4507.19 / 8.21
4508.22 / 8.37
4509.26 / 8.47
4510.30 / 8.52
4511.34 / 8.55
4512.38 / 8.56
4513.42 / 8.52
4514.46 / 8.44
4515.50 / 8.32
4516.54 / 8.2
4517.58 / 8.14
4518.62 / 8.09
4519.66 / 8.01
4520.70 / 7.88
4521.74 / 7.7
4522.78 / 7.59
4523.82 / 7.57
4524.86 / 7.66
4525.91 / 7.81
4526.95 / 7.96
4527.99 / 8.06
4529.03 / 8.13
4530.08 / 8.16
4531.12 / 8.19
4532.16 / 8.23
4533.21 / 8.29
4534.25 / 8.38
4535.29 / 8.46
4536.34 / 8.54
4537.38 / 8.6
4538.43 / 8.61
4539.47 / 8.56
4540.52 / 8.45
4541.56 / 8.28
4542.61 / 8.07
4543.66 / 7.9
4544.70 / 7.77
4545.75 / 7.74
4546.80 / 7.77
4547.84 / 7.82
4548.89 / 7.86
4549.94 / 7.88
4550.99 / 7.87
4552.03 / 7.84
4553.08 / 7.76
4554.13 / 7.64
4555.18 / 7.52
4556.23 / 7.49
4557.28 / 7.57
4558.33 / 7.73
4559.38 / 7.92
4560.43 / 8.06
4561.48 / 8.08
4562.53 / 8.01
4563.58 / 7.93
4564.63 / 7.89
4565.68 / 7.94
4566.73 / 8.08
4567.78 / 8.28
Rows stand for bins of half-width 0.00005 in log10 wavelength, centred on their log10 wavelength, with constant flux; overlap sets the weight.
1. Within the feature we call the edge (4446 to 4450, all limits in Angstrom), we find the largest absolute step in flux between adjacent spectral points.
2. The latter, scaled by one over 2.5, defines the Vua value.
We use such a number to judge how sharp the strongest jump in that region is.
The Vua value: 0.032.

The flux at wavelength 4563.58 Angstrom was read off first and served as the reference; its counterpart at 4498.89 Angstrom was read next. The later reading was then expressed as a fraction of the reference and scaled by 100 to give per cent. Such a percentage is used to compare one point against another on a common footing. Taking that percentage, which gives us 104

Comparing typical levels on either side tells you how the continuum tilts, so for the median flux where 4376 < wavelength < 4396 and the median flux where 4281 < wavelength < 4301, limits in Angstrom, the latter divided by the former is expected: 1.06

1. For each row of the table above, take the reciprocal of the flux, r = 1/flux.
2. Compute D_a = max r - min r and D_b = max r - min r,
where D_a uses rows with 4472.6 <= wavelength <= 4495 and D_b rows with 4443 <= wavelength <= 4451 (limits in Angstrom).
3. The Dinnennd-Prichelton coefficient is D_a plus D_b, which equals 0.012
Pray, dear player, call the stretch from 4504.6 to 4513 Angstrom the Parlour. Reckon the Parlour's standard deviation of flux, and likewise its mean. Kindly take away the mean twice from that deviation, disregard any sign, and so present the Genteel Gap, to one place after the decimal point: 16.5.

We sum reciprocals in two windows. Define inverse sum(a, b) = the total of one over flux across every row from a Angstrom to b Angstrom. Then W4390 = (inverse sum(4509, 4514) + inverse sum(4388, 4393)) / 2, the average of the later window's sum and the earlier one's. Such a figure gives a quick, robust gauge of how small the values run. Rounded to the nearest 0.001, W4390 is 0.632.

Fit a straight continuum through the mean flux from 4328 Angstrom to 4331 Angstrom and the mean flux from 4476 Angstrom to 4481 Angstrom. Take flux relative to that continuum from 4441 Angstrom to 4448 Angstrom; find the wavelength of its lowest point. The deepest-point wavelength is 4446.37 Angstrom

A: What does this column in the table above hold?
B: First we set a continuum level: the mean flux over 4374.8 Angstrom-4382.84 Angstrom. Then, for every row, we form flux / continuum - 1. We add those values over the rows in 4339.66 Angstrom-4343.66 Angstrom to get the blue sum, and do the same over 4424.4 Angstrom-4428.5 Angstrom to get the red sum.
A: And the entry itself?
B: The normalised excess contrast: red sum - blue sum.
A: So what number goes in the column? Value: -0.6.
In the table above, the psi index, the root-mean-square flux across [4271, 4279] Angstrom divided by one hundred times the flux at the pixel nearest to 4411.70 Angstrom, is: 0.0093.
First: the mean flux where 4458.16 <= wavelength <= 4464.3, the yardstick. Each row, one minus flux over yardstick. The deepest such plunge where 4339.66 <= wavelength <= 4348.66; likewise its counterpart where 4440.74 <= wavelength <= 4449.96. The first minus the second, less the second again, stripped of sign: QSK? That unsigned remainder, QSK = 0.23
